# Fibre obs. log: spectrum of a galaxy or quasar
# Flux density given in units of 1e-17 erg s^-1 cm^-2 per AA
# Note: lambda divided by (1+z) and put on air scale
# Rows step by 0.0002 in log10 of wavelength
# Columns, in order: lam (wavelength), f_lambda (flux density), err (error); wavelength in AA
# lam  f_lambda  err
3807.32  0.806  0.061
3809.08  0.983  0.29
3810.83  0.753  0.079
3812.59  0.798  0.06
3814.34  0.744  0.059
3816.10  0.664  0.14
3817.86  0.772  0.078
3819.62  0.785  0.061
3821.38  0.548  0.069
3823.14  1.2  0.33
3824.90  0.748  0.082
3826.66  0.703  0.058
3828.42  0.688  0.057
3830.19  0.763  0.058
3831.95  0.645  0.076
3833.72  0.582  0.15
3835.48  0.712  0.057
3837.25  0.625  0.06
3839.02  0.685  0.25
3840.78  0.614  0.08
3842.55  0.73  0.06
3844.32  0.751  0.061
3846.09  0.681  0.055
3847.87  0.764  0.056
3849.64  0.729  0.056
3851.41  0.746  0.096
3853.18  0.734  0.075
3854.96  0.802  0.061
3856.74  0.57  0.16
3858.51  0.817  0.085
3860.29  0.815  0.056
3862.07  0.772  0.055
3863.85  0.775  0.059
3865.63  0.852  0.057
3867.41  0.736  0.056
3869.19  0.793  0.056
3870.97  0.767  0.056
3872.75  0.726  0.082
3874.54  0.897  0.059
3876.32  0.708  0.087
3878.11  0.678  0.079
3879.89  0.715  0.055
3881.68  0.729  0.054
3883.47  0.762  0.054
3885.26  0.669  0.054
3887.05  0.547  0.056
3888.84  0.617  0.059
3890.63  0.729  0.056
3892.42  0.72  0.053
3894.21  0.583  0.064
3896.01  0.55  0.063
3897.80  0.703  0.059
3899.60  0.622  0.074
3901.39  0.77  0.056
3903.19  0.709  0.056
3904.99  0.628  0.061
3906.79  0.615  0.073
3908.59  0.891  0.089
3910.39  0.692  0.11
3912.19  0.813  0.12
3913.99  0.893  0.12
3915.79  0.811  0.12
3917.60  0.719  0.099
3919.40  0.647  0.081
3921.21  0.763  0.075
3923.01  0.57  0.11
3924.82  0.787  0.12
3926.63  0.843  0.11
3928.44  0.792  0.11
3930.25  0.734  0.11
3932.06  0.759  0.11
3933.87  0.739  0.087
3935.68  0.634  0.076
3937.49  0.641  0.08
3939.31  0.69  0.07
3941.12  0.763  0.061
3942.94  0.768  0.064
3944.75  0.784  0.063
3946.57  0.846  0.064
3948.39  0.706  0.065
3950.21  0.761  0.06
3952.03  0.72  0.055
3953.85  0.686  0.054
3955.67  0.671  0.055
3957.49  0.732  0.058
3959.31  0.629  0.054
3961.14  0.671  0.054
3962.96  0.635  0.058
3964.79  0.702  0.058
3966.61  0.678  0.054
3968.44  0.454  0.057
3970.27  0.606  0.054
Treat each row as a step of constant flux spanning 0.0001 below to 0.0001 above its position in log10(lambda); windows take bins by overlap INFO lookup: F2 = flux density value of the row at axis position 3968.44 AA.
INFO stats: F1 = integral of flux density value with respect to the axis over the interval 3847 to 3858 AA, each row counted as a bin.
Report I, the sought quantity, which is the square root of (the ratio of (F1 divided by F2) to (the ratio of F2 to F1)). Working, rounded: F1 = 8.0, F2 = 0.454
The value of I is 17.6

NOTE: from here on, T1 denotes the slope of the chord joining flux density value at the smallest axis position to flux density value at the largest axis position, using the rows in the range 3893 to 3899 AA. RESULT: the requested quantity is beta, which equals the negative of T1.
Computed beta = -0.03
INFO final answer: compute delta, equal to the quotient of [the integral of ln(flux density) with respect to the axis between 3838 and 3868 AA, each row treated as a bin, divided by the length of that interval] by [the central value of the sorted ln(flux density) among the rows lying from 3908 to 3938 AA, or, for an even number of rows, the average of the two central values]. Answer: 1.11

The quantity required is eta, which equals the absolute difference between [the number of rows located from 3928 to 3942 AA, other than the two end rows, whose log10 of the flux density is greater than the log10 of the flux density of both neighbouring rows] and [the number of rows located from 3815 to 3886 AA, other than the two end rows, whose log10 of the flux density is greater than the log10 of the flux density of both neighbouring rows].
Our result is 13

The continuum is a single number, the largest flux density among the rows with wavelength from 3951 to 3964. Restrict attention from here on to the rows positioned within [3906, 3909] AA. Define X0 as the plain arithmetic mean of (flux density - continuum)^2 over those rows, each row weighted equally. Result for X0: 0.019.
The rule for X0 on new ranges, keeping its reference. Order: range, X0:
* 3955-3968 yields 0.004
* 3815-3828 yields 0.038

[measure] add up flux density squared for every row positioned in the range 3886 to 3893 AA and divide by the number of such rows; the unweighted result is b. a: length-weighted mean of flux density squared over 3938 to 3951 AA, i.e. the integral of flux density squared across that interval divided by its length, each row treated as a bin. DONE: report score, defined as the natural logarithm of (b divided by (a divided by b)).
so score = -1.12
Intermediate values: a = 0.574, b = 0.43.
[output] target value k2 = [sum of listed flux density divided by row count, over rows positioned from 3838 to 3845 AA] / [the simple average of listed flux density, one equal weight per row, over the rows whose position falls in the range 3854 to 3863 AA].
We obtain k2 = 0.92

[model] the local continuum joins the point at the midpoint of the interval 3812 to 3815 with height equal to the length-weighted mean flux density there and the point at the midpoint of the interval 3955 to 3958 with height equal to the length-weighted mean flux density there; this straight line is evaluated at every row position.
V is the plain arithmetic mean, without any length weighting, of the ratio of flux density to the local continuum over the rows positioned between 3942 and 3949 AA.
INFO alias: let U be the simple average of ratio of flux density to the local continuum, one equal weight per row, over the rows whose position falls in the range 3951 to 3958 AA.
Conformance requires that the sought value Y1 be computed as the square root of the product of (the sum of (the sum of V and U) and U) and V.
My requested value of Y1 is 1.85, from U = 1.00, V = 1.10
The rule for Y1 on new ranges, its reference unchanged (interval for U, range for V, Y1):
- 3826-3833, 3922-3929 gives 1.73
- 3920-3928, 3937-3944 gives 1.76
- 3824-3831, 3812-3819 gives 1.66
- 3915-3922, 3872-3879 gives 1.76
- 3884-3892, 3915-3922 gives 1.68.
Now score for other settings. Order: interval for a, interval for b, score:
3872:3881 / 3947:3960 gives -0.84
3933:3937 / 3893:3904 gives -0.90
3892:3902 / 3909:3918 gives -0.11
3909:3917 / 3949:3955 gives -0.87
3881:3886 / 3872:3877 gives -0.33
